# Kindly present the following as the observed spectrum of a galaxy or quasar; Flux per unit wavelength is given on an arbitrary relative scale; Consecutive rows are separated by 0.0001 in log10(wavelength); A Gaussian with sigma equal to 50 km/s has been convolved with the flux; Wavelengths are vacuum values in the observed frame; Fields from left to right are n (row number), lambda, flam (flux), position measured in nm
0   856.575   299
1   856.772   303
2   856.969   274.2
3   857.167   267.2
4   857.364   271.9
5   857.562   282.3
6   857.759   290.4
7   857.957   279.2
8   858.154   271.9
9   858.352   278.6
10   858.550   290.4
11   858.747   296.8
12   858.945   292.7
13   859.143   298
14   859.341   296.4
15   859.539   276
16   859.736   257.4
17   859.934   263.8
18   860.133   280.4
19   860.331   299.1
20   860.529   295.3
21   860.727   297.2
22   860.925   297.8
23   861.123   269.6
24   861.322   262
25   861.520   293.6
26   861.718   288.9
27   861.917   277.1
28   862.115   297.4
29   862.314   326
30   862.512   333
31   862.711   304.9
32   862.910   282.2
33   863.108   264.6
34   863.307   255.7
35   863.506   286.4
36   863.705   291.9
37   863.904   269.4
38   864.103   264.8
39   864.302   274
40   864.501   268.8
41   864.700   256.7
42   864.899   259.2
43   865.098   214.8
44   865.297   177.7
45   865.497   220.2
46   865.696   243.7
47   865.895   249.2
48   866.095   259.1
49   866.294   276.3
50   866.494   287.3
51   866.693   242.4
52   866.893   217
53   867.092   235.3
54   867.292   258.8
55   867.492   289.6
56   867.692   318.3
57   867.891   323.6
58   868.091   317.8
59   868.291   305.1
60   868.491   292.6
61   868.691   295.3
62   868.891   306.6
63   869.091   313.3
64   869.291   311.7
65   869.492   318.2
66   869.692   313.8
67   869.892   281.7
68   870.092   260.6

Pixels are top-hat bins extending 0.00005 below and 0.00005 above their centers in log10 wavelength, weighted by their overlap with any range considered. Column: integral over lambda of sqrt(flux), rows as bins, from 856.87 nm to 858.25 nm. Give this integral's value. 23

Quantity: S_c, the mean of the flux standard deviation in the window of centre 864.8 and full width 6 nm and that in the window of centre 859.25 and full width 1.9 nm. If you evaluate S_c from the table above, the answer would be 24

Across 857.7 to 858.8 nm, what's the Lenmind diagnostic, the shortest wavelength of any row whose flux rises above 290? 857.759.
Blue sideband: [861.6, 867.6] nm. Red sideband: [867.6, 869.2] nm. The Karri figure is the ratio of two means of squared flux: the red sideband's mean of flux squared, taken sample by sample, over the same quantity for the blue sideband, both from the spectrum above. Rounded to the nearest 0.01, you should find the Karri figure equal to 1.33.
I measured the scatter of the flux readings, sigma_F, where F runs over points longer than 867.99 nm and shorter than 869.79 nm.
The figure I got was 9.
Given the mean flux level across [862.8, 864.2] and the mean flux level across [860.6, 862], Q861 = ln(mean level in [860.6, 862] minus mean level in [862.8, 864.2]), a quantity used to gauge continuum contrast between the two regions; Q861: 2.3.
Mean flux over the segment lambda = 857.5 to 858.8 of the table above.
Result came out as 284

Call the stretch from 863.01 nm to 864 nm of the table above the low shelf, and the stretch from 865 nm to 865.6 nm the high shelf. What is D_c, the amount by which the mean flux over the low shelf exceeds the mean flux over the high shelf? 69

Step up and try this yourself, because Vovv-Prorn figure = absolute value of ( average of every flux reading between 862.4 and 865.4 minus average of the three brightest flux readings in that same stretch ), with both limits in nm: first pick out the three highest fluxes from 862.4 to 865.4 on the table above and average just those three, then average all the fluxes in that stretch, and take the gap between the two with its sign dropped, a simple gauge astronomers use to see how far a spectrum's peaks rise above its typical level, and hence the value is 43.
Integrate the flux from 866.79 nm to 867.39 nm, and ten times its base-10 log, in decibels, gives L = 21.5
